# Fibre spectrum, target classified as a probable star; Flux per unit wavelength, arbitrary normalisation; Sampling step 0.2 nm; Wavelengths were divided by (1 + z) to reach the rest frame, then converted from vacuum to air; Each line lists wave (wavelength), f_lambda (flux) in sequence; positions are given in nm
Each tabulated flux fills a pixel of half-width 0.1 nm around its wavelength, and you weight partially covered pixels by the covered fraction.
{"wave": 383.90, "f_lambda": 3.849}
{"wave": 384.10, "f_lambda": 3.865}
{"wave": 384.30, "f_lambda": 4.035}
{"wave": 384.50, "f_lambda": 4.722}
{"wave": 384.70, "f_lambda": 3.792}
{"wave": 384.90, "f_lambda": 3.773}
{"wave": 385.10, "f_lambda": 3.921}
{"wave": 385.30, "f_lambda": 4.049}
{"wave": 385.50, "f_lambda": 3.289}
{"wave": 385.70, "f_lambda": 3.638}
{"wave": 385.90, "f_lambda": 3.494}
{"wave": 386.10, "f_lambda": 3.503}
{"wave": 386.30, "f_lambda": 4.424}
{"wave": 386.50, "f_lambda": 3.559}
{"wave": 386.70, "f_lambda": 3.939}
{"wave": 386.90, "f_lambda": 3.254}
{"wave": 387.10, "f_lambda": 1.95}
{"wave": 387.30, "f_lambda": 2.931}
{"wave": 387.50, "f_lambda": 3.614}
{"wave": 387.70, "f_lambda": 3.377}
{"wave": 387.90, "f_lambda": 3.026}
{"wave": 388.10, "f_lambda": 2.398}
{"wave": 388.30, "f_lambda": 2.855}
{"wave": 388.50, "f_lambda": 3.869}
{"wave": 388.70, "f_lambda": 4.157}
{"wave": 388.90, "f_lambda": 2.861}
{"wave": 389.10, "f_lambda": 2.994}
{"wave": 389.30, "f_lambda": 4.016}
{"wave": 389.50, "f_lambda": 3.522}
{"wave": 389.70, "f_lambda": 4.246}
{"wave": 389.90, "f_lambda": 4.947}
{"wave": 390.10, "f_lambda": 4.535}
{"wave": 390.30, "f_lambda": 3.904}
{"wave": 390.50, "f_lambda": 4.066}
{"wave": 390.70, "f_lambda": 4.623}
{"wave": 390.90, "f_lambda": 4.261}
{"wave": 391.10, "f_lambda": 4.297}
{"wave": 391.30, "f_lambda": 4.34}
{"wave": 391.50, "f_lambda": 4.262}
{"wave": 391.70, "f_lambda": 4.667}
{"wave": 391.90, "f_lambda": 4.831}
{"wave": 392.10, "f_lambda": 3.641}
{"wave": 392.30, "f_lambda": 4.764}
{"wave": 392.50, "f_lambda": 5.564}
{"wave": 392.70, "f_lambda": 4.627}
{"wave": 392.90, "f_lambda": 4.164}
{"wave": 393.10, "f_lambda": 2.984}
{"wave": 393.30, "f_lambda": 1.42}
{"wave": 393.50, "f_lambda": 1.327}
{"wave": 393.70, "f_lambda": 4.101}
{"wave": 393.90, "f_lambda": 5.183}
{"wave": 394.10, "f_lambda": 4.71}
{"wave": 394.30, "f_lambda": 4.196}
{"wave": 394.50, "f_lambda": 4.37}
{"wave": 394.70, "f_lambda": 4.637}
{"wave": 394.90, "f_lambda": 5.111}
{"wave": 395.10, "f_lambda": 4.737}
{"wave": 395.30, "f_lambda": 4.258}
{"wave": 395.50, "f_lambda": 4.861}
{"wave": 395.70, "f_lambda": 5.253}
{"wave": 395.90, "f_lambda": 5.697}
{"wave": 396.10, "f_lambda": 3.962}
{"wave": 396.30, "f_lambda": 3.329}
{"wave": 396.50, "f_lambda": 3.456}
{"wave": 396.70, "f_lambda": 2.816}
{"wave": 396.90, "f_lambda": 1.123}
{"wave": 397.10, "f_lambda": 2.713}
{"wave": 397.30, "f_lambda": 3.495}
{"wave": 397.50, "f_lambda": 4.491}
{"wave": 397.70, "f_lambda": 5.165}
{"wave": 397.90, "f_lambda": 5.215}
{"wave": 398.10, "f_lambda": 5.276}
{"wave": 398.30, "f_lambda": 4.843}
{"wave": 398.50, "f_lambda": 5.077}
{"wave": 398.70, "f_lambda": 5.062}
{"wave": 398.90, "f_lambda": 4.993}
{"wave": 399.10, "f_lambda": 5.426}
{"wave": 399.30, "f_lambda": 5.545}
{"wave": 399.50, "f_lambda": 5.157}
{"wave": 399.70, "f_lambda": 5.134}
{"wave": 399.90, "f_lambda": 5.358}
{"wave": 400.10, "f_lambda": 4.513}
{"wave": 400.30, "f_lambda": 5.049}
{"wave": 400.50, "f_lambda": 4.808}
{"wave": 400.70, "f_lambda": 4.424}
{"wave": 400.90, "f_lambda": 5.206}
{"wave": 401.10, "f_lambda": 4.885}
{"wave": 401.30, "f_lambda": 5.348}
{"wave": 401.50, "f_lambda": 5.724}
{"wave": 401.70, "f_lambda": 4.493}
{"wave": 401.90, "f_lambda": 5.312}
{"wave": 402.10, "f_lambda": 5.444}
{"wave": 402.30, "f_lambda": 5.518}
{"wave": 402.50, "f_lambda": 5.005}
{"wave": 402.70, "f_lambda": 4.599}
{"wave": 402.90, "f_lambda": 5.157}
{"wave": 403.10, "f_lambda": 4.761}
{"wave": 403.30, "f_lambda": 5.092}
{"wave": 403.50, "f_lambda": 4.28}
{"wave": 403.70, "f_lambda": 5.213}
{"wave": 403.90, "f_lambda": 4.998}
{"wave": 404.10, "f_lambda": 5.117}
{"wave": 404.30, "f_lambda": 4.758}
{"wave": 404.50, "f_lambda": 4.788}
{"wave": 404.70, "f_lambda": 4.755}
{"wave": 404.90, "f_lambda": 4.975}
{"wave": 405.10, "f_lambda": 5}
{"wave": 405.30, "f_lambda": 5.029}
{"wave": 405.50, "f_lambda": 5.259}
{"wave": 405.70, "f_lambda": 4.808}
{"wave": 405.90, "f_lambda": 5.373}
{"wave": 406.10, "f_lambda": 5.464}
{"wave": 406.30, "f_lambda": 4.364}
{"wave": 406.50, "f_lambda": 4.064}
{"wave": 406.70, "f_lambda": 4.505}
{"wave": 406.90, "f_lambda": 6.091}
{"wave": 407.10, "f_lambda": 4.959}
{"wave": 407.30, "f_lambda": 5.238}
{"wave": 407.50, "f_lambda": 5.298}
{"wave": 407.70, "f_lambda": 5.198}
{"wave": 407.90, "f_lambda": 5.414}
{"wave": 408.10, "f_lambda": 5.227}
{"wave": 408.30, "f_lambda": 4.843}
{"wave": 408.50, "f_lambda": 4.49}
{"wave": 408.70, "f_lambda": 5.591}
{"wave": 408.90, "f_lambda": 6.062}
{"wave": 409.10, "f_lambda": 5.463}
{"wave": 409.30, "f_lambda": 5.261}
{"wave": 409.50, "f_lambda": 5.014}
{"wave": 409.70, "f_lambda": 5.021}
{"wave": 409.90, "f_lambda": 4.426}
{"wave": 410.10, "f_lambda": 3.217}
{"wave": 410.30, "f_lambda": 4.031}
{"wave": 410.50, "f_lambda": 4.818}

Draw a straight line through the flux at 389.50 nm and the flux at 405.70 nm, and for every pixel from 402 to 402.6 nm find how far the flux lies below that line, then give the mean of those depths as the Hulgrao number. -0.78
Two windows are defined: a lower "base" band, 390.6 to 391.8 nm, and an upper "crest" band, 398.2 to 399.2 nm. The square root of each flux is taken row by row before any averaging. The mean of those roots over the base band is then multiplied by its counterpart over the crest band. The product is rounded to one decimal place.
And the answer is 4.7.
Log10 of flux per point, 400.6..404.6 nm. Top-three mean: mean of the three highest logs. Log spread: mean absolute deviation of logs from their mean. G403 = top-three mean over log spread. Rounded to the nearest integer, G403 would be 28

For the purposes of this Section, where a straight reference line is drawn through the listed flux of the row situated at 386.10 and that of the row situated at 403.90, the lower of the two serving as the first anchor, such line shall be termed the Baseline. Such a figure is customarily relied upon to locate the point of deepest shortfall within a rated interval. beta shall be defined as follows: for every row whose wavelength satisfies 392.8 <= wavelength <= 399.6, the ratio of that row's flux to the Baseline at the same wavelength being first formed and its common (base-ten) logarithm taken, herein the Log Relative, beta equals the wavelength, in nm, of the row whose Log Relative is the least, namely 396.90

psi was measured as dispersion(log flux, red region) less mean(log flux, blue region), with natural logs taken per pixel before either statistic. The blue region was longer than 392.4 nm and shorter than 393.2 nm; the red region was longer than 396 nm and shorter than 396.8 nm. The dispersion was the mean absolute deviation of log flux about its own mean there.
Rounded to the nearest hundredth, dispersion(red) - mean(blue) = -1.35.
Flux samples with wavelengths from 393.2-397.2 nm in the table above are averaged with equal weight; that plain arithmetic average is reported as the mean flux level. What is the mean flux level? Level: 3.86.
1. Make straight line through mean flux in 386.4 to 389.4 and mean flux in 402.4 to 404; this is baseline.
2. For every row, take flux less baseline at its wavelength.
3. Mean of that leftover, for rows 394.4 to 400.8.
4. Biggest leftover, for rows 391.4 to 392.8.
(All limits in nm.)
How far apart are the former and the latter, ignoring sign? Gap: 1.6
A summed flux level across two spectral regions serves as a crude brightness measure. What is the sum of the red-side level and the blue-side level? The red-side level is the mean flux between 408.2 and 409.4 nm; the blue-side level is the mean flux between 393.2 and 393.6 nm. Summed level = 6.7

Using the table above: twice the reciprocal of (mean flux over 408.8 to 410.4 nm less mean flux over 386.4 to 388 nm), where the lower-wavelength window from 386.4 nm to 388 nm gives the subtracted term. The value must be 1.25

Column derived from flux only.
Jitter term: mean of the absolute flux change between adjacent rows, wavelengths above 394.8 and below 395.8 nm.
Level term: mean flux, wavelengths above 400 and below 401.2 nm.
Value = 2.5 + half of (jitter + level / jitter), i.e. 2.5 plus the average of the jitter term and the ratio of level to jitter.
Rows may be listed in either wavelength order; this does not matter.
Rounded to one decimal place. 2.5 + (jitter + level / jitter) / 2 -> 7.9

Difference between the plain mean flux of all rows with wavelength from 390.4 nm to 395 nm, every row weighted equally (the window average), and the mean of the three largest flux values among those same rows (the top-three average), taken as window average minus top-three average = -1.1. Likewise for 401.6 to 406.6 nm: -0.5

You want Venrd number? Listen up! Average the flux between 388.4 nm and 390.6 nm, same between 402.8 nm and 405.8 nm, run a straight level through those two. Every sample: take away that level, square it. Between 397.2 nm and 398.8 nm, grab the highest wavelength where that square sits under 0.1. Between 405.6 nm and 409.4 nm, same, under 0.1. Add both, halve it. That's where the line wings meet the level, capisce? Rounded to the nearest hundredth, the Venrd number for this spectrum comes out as 403.40 nm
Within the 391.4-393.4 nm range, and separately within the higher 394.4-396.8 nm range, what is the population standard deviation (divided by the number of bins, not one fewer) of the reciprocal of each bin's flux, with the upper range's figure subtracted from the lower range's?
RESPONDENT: 0.10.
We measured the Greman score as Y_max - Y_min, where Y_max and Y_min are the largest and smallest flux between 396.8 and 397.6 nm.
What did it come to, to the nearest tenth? 3.4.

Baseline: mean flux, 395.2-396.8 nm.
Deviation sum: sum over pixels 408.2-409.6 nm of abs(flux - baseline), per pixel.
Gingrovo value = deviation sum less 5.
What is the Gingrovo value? 2.3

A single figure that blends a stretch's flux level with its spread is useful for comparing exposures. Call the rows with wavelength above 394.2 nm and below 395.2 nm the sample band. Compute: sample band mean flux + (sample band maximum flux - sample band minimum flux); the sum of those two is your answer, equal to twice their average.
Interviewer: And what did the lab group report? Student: 5.5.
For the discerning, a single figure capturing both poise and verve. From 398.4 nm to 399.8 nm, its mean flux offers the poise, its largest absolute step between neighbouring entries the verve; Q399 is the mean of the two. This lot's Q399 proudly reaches 2.8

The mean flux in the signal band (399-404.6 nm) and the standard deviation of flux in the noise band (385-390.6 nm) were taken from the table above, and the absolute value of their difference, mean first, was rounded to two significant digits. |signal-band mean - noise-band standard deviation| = 4.4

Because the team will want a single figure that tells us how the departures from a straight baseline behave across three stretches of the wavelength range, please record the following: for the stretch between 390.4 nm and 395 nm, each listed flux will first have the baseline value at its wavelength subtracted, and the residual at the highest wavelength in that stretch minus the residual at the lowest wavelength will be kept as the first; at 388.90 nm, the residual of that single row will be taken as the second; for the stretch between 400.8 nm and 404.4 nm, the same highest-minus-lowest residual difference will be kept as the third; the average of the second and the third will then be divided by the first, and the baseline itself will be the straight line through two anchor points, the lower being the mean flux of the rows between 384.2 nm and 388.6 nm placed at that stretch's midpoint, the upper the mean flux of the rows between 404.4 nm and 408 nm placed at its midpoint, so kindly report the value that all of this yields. -1.1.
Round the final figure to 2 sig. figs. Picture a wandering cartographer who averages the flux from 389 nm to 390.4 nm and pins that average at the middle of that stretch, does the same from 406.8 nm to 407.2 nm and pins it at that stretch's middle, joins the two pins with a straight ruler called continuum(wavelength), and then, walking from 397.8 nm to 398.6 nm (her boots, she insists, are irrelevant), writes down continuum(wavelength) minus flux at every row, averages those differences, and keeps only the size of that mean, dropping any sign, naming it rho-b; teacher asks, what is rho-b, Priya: 0.34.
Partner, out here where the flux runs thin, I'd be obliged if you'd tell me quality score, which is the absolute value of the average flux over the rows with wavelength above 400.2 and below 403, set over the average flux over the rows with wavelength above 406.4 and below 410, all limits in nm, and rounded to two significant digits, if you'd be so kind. 0.99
